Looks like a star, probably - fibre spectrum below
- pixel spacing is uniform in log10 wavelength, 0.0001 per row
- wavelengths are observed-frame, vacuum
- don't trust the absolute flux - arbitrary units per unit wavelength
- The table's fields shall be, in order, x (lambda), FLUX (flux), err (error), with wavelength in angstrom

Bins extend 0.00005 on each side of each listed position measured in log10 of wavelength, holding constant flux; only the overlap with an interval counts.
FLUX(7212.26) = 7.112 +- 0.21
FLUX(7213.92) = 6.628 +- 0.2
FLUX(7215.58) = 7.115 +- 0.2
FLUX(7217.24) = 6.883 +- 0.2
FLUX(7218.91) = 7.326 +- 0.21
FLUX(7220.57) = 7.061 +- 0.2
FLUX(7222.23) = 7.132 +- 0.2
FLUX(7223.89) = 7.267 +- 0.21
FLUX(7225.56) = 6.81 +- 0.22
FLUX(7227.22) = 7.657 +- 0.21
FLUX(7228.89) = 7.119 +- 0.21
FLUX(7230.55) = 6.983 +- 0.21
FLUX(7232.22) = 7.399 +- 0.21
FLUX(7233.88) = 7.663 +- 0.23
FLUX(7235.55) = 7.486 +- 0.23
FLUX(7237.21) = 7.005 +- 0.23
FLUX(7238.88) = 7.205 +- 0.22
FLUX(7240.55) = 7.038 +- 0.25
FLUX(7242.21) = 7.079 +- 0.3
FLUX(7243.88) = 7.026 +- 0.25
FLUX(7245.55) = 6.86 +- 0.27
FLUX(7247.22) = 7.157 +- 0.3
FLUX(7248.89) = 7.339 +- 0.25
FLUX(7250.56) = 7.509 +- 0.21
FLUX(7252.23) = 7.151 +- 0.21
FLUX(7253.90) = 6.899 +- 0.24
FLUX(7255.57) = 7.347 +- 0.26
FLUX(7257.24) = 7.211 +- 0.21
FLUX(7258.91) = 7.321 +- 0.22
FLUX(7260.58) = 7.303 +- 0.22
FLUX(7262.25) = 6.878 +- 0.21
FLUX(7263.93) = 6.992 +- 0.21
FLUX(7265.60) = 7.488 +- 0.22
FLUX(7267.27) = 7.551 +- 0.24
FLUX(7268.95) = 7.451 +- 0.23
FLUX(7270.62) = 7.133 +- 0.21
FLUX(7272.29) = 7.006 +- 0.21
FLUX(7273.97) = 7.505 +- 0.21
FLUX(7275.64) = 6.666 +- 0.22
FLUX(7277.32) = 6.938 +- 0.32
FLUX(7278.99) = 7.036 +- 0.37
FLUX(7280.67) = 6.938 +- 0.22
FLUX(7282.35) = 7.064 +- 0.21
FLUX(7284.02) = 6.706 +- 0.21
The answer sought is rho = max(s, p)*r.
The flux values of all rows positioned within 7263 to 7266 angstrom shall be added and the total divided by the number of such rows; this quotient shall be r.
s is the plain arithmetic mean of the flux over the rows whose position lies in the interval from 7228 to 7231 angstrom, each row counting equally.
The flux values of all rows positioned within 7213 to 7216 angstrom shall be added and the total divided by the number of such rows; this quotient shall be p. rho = 51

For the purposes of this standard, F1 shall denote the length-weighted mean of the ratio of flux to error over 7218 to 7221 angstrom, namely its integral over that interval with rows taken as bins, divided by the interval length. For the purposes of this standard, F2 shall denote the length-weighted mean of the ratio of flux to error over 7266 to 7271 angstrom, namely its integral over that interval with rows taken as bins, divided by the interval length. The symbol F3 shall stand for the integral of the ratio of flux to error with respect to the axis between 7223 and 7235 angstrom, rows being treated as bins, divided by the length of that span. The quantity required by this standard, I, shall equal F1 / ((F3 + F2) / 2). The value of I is 1.05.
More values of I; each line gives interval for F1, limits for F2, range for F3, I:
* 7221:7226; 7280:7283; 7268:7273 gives 1.04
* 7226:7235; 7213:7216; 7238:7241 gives 1.05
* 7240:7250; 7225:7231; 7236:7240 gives 0.82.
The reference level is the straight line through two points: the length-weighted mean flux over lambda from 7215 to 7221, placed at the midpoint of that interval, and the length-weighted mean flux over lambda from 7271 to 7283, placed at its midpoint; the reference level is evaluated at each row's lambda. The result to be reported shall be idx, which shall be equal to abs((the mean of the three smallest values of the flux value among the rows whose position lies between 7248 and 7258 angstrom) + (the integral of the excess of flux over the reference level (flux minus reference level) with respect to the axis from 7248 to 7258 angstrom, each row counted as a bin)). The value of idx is 9.0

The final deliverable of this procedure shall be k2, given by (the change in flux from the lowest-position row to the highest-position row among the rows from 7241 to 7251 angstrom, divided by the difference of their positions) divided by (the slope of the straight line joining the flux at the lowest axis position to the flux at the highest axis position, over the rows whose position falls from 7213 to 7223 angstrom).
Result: 0.8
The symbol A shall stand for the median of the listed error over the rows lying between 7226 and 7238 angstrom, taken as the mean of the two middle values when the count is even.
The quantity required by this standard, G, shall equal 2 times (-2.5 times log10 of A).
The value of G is 3.39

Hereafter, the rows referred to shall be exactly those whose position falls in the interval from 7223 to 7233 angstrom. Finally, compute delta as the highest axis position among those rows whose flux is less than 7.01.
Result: 7230.55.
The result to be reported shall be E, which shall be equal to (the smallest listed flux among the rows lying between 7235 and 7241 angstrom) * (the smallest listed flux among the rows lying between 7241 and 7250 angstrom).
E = 48.1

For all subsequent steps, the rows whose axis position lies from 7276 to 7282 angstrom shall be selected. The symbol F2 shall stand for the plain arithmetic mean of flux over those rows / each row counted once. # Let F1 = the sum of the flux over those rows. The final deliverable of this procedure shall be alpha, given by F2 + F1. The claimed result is 27.9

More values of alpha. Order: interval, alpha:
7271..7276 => 28.2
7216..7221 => 28.4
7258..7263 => 28.7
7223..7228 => 29.0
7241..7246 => 28.0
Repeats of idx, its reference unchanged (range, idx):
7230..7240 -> 9.2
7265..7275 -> 10.3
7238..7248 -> 6.9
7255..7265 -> 8.4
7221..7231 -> 7.8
